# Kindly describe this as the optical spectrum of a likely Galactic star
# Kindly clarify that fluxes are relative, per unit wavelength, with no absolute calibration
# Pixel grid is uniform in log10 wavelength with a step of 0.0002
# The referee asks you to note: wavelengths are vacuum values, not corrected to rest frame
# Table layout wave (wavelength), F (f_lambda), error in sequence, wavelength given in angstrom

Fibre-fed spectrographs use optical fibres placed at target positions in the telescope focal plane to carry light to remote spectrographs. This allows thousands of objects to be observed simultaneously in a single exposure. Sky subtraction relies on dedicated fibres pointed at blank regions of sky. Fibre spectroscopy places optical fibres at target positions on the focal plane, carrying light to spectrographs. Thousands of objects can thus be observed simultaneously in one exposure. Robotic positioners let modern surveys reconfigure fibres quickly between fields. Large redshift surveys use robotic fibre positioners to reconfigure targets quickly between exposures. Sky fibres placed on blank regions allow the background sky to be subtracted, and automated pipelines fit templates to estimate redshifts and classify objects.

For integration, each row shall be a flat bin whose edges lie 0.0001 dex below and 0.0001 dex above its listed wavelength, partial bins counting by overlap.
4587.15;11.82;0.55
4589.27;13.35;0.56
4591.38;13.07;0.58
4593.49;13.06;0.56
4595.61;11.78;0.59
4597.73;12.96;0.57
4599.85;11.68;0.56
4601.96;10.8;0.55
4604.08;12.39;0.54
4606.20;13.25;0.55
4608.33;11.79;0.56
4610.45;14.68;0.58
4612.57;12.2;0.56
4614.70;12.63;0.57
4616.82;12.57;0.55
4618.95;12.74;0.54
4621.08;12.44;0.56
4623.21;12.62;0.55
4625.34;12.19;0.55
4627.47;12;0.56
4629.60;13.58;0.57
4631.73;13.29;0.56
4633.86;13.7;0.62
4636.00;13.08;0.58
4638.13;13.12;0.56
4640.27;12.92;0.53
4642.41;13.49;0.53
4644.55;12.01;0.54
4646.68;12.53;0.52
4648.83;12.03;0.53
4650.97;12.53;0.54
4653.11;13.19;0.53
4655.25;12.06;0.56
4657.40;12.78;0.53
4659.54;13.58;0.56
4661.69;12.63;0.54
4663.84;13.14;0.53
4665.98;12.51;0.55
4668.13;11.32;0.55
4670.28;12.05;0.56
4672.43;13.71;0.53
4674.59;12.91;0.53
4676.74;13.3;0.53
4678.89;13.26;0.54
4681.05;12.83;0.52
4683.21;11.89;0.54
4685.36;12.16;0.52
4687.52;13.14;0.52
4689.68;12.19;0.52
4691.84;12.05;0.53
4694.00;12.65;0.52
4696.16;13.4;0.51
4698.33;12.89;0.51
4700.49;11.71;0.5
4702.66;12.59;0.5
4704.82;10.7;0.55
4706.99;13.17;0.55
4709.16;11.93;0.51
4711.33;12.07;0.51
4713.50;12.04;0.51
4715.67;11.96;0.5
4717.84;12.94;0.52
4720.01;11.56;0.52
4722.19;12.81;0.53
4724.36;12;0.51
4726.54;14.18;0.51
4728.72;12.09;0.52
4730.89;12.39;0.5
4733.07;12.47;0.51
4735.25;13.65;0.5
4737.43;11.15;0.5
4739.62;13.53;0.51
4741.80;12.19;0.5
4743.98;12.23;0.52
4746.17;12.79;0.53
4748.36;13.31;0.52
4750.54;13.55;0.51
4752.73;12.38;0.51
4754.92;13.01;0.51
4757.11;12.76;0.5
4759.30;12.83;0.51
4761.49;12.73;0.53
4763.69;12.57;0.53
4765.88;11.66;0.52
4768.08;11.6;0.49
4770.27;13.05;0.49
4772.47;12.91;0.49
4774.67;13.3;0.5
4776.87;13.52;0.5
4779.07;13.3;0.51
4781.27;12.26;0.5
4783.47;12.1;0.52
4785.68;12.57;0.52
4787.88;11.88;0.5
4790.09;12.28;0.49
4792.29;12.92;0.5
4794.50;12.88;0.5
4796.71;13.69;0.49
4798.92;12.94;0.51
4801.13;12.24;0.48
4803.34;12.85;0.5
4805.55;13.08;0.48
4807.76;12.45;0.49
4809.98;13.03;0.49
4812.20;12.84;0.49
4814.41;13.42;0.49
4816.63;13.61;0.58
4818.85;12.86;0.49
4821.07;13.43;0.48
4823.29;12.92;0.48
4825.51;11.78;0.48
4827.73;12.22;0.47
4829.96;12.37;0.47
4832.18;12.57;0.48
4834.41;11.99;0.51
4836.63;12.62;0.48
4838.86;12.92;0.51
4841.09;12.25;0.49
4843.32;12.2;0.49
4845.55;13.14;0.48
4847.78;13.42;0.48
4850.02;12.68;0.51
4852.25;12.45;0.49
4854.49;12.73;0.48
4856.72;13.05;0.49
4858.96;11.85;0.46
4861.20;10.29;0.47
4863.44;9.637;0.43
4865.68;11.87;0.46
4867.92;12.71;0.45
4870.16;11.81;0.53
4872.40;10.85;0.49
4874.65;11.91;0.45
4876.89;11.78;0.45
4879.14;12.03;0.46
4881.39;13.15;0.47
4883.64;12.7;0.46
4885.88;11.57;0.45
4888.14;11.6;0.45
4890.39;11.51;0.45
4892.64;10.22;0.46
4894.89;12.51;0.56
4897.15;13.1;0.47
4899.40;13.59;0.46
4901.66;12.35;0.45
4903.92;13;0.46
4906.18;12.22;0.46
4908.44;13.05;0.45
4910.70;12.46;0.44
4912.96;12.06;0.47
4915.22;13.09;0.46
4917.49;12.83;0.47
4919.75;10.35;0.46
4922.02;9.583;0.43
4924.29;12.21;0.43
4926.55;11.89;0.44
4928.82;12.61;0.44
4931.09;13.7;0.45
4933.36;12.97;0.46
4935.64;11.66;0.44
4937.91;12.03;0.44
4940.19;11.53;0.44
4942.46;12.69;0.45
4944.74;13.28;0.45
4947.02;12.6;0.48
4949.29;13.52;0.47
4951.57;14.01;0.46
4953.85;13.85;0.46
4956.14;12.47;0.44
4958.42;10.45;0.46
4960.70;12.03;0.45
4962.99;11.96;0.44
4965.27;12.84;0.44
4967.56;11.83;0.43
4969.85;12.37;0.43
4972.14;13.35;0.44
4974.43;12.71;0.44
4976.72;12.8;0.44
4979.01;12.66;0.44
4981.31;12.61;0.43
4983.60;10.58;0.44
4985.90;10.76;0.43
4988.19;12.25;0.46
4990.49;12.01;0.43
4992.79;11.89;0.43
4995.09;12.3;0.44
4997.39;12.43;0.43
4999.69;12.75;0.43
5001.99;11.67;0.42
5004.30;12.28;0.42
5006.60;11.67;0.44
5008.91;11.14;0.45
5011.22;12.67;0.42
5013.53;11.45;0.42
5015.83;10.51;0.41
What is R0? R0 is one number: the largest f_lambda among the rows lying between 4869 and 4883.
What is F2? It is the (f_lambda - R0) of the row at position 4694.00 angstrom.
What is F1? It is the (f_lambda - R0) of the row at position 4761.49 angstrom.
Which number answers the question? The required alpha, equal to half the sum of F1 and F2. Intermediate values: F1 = -0.42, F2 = -0.5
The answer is -0.46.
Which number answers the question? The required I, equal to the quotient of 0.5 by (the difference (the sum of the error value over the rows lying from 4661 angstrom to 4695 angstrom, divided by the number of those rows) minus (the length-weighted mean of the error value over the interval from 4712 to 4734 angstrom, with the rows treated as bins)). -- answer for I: 25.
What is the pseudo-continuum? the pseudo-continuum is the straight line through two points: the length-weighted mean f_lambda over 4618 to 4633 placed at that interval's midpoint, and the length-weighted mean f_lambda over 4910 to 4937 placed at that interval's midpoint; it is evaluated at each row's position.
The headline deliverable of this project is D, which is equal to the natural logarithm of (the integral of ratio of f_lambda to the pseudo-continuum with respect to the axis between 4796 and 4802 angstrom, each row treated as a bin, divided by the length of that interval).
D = 0.05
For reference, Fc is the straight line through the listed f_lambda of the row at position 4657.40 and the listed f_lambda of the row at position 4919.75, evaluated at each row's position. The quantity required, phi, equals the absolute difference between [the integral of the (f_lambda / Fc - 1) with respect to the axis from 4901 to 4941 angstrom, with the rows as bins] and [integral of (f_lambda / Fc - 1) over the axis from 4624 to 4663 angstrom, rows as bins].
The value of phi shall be 7.5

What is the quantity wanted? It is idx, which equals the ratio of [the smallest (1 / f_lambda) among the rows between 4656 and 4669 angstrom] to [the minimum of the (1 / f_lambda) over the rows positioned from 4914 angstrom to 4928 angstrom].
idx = 0.96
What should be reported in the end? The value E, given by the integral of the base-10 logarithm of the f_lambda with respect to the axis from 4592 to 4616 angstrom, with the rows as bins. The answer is 26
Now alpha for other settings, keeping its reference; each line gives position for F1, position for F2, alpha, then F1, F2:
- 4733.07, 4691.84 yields -0.89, -0.68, -1.1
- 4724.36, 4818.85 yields -0.72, -1.15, -0.3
